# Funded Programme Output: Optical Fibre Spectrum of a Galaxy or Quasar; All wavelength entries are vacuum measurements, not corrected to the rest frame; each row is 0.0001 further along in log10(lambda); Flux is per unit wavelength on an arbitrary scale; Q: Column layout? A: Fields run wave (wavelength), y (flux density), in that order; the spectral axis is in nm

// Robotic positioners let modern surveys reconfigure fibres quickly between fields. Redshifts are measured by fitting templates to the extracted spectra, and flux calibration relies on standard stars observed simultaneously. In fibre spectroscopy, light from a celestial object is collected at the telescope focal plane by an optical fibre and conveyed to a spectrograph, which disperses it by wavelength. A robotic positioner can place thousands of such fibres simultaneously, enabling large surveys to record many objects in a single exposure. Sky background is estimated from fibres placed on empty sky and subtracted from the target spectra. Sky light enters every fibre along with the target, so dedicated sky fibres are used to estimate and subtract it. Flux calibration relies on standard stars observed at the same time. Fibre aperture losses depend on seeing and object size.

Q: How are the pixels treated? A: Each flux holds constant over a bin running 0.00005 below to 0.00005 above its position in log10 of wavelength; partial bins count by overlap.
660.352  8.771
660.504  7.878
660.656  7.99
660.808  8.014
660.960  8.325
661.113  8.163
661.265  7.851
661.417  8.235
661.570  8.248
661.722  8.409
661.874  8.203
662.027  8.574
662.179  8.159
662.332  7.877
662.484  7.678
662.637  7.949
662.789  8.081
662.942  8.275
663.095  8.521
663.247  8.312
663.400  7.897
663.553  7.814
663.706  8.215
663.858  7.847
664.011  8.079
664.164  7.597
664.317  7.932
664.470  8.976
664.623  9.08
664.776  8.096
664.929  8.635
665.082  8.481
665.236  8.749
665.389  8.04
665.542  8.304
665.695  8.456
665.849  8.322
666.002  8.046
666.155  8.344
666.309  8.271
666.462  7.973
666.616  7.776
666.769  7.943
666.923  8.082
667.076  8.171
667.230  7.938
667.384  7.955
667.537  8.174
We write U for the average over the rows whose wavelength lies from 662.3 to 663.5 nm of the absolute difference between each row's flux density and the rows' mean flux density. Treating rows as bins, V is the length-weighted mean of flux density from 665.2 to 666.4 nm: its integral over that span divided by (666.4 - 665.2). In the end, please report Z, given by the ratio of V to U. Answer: 37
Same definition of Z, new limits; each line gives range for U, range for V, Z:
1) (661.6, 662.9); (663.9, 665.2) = 38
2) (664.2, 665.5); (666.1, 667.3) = 22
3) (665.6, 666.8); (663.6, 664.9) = 40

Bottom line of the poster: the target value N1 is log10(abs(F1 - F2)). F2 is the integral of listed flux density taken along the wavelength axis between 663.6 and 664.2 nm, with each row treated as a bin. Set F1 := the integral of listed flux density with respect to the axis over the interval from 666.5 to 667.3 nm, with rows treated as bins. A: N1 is 0.21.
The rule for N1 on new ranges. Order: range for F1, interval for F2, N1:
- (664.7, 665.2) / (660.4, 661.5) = 0.67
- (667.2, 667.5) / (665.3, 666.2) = 0.70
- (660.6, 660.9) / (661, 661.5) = 0.21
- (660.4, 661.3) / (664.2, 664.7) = 0.47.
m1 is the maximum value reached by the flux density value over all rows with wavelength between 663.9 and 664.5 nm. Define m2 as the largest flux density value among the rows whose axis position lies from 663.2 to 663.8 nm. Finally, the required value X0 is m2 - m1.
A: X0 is -0.7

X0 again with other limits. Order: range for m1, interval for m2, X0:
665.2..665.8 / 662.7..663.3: -0.2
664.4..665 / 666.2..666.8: -0.8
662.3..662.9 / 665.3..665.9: 0.4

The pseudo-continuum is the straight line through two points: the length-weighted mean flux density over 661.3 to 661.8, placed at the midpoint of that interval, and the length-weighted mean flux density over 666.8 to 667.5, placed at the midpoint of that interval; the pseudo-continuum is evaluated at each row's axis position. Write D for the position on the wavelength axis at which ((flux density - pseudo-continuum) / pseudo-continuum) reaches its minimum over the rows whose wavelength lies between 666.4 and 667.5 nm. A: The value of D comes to 666.616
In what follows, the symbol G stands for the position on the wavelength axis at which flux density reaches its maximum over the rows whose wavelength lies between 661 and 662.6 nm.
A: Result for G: 662.027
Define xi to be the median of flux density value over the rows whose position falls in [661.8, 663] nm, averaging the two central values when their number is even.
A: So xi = 8.12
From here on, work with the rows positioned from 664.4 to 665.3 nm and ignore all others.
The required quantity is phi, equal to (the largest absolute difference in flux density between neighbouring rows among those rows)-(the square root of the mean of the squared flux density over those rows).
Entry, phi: -7.69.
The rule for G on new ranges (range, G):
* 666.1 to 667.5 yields 666.155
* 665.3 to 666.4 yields 665.695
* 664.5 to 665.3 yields 664.623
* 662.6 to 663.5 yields 663.095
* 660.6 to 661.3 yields 660.960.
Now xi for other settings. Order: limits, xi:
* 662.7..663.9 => 8.15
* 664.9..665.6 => 8.48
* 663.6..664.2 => 7.96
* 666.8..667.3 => 8.08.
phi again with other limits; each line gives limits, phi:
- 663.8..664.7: -7.23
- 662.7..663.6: -7.74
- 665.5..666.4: -7.99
